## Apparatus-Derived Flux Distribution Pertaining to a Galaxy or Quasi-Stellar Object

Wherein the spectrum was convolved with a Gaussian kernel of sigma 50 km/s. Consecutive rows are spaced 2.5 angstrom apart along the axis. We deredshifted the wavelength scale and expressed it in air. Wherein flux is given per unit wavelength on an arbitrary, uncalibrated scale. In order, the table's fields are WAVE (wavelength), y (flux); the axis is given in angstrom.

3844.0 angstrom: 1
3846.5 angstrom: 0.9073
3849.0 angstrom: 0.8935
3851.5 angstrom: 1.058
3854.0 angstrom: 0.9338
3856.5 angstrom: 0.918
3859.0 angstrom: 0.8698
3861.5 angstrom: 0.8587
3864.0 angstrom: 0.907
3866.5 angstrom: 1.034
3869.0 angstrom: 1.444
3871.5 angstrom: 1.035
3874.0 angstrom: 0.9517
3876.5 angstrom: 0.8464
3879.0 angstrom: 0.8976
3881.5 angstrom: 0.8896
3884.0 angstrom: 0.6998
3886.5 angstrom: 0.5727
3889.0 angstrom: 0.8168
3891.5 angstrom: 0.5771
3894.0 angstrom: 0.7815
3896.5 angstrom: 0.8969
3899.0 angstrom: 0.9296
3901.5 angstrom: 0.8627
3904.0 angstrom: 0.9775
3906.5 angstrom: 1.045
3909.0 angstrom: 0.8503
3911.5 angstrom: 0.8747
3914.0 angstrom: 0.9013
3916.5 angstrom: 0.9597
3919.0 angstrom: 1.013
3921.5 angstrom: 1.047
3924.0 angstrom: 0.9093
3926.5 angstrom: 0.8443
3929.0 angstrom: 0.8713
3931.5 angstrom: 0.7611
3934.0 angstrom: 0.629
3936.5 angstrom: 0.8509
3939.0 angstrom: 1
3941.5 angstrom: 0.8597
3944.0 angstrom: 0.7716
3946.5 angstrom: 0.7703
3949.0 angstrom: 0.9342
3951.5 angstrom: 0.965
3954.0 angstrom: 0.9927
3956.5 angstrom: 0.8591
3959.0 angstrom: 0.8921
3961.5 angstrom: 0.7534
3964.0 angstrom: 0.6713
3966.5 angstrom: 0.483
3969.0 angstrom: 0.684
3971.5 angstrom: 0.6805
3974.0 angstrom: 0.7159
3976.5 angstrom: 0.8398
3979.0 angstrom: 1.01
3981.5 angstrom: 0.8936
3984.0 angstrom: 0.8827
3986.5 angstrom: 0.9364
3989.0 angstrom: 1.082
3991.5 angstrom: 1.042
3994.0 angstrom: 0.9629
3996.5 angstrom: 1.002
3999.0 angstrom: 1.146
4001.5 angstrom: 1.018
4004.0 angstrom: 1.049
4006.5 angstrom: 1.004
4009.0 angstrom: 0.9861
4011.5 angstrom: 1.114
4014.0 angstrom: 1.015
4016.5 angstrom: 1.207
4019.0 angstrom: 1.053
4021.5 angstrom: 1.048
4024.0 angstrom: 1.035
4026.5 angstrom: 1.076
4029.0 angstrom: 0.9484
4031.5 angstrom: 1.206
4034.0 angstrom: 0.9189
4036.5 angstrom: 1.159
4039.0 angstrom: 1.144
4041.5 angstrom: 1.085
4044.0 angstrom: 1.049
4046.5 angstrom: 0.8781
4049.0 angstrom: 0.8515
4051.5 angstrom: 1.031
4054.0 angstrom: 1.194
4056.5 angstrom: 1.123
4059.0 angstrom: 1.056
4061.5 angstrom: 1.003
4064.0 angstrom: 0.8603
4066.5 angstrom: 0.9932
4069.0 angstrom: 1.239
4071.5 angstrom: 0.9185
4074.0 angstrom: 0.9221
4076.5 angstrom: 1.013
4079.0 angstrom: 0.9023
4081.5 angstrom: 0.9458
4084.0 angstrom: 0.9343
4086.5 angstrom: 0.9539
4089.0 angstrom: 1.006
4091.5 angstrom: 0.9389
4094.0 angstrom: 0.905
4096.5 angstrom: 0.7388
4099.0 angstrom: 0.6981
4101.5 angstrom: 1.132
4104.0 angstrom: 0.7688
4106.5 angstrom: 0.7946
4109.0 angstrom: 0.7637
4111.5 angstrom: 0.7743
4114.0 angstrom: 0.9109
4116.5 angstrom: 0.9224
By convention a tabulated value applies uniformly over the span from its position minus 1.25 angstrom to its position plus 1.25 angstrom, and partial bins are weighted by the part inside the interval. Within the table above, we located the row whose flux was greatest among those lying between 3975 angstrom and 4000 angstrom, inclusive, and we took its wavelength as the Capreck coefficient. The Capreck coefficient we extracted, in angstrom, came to 3999.0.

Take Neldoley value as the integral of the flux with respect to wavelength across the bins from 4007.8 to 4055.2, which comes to 50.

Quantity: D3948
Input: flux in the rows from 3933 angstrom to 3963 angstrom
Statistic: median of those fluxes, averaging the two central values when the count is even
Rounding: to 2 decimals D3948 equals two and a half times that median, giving 2.15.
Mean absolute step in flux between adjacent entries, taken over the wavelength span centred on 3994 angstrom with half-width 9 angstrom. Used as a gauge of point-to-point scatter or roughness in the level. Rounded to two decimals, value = 0.10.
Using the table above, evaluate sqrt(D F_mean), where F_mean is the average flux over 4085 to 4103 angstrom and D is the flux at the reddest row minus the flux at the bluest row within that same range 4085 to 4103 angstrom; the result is 0.40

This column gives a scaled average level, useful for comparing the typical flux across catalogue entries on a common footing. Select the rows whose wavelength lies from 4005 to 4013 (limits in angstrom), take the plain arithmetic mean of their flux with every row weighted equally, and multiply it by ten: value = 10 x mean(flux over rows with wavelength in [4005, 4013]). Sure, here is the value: 10.3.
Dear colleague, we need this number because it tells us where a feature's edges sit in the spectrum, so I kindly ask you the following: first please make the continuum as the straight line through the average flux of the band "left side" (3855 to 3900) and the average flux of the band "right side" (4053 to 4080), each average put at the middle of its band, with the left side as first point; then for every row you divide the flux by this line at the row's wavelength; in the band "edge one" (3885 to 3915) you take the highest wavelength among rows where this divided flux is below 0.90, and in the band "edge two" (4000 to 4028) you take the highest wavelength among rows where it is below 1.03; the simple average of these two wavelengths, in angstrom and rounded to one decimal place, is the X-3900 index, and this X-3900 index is 3951.5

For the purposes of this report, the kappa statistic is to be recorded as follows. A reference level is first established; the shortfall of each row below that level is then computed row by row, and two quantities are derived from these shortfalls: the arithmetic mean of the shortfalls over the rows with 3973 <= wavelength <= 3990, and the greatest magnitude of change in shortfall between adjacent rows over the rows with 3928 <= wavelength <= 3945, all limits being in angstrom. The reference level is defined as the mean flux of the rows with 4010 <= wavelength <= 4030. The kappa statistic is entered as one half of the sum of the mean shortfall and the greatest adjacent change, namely 0.19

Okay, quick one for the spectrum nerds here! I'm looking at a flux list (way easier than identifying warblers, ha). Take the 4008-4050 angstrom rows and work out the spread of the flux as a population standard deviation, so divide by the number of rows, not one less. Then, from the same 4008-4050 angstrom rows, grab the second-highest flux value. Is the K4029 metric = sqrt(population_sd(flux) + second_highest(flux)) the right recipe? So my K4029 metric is 1.14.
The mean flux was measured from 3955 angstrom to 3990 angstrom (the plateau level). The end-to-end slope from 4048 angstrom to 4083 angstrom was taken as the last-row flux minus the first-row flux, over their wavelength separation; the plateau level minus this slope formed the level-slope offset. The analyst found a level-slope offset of 0.81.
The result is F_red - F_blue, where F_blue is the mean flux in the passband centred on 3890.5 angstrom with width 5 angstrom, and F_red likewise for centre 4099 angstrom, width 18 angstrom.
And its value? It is 0.16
